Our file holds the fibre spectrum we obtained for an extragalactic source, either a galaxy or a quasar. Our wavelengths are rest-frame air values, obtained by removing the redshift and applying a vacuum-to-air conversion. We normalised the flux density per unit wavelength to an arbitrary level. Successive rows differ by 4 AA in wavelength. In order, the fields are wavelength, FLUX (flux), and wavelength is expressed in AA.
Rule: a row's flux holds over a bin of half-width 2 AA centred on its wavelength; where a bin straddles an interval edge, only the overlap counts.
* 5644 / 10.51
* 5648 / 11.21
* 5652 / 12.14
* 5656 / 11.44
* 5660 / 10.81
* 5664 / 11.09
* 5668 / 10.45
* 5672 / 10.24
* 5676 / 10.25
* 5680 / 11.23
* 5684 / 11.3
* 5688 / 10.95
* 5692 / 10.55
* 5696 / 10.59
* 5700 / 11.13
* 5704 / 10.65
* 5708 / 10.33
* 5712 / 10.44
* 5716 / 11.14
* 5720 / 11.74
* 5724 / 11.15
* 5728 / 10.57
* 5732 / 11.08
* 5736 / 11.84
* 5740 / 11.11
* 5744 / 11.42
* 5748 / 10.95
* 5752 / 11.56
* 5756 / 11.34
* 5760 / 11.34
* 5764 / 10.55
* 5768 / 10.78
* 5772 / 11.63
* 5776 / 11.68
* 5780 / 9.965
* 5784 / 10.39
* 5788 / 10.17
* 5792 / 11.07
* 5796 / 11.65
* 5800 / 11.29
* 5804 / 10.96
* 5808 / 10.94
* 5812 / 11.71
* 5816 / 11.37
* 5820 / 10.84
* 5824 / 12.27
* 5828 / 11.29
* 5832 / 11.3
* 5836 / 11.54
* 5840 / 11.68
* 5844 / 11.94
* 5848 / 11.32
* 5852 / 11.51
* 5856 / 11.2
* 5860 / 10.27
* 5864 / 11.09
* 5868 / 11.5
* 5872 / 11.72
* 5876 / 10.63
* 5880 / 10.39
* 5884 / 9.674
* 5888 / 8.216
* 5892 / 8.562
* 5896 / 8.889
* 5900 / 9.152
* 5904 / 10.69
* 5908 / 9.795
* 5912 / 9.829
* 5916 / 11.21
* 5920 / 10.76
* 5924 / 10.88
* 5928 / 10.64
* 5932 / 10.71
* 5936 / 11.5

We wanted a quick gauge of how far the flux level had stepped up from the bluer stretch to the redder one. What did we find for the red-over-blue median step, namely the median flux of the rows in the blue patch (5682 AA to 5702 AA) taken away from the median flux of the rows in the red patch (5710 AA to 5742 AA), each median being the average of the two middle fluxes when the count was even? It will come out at 0.2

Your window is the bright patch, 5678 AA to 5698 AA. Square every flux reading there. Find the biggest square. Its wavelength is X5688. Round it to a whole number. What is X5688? 5684 AA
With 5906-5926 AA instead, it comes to 5916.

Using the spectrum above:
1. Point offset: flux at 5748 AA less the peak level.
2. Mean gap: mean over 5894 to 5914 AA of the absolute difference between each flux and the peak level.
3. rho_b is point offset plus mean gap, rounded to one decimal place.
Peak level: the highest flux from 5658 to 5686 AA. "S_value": 1.3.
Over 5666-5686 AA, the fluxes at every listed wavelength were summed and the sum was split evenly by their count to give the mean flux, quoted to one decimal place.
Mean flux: 10.7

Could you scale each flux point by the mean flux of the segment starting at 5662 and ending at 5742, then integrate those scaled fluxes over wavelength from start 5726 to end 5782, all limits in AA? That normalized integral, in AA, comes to 57.2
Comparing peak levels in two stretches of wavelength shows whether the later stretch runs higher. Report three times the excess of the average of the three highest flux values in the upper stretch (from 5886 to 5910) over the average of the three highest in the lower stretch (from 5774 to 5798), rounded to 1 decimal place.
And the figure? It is -4.8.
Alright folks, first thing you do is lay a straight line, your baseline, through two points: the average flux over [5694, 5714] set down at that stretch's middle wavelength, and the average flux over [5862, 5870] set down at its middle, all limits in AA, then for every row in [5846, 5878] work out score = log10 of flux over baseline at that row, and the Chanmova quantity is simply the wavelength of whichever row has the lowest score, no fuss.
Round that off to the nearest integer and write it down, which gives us 5860 AA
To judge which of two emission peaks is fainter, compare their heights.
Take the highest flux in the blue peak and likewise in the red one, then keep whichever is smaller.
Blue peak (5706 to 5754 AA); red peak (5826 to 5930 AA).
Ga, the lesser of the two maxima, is 11.84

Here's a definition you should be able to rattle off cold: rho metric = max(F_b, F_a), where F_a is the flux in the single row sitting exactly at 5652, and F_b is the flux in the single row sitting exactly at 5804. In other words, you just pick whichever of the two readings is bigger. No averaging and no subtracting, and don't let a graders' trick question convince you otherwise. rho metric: 12.1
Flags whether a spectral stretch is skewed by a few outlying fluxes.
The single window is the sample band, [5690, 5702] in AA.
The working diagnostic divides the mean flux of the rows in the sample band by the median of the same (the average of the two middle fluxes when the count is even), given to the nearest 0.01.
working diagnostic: 1.02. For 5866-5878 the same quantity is 0.98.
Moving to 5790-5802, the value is 1.00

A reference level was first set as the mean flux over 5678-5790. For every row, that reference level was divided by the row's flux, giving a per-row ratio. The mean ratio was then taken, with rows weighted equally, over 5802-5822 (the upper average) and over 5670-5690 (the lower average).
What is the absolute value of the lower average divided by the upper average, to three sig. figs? 1.04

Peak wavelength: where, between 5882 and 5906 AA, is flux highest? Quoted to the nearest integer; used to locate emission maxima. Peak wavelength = 5904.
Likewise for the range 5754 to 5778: 5776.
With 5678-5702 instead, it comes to 5684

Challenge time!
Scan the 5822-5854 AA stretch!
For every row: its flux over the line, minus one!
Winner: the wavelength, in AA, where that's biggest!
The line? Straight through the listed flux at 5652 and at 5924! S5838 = 5824 AA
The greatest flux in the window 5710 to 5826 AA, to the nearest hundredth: 12.27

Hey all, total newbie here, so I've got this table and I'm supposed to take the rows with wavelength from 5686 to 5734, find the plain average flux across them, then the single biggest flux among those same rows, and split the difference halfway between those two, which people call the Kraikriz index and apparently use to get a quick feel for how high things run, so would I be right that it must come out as 11.3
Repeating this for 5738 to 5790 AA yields 11.3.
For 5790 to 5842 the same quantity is 11.8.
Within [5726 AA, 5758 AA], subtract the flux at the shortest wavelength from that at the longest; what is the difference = 0.8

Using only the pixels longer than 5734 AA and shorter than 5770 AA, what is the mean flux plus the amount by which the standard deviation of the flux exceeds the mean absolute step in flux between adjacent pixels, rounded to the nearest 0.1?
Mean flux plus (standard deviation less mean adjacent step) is 11.2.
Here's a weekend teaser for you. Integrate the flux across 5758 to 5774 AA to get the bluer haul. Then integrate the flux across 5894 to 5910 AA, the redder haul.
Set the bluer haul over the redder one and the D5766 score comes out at 1.15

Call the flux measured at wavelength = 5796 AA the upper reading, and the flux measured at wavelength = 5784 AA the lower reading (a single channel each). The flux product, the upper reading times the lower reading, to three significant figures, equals 121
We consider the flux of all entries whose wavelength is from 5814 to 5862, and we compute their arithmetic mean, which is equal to 11.4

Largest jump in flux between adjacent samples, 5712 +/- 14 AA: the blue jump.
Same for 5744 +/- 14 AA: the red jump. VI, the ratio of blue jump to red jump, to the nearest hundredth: 0.92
